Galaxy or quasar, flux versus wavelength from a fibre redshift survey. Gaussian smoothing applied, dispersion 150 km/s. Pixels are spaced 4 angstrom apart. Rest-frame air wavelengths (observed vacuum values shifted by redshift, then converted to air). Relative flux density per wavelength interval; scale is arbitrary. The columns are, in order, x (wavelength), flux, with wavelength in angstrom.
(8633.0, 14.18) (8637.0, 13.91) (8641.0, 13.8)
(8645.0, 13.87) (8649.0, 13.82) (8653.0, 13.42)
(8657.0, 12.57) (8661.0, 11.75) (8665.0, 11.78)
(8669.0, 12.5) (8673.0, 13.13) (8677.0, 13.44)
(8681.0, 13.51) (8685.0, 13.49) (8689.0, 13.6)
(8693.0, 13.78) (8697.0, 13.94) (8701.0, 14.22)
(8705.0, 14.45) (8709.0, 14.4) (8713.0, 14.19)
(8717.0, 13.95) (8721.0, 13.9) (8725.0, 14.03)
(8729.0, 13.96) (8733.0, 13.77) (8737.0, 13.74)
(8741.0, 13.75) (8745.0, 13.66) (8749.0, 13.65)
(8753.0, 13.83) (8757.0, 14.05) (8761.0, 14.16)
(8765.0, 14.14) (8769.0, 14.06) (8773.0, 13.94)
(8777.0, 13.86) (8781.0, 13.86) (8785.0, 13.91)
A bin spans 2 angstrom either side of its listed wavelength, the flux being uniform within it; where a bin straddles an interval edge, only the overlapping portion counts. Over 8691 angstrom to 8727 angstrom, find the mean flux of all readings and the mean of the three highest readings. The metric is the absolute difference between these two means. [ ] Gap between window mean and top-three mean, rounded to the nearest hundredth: 0.26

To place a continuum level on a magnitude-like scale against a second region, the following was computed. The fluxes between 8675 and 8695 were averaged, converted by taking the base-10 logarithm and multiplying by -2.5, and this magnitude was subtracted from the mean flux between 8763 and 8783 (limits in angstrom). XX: 16.80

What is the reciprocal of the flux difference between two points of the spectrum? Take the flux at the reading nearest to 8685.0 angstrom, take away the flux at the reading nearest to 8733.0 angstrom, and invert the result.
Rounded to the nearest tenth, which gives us -3.6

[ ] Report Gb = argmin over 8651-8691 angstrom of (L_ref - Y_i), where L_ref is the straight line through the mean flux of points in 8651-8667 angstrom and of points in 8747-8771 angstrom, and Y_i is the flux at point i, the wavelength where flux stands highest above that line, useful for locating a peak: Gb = 8653.0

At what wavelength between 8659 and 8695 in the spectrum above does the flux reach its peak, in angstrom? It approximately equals 8693.0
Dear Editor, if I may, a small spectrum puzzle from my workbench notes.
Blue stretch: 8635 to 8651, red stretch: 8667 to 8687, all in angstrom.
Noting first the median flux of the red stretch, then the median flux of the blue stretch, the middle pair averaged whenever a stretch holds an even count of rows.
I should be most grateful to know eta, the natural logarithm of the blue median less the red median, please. -0.90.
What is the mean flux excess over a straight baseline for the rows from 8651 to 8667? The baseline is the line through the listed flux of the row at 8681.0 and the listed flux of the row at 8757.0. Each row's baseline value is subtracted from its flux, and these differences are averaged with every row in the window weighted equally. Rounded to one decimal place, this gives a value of -1.0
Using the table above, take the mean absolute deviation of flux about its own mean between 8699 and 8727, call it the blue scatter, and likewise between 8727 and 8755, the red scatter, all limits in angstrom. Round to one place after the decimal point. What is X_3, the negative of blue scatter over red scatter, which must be -2.3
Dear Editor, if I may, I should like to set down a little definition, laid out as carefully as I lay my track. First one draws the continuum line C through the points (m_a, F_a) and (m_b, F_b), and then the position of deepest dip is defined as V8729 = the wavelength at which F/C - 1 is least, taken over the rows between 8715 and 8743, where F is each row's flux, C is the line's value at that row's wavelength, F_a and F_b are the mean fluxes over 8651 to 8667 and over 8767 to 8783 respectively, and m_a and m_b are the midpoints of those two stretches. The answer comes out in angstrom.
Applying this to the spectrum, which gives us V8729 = 8741.0 angstrom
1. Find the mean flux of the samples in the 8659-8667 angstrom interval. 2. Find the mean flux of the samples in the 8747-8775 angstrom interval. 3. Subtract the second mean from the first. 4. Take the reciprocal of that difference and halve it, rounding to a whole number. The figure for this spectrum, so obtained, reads 0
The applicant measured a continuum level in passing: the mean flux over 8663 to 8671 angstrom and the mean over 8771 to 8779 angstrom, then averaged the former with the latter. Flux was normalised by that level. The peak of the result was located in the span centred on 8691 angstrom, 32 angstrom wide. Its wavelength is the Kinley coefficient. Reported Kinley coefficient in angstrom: 8705.0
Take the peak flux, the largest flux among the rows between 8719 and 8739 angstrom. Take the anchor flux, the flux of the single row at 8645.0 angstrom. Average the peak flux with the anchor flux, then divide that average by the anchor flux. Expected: 1.01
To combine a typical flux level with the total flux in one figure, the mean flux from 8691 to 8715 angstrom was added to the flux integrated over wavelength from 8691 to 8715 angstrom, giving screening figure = 354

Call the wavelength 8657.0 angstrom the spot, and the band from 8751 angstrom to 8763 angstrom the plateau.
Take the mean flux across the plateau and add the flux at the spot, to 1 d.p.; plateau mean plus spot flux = 26.6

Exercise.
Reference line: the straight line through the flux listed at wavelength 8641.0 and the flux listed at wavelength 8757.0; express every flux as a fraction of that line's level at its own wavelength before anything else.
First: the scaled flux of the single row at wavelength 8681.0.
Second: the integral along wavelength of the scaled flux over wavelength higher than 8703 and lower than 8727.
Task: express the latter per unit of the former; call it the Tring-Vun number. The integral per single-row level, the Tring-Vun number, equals 25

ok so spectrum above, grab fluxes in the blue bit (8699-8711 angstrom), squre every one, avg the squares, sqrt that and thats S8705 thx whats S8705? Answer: 14.4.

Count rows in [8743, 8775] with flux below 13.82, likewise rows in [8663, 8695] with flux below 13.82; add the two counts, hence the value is 10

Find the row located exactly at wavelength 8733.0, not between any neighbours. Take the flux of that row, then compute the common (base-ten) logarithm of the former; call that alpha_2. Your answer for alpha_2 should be 1.14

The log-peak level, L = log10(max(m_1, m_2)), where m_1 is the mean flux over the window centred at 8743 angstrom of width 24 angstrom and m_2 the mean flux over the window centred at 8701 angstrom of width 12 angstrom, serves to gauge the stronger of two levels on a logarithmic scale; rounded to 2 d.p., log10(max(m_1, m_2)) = 1.15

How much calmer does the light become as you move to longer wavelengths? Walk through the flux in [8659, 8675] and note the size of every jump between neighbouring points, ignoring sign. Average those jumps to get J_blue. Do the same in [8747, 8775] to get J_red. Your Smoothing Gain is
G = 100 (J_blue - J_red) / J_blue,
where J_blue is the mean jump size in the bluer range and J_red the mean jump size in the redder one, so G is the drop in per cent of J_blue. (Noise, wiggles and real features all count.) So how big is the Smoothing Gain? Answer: 74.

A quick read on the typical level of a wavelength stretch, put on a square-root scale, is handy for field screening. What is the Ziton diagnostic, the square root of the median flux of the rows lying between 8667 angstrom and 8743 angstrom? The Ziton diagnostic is 3.71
